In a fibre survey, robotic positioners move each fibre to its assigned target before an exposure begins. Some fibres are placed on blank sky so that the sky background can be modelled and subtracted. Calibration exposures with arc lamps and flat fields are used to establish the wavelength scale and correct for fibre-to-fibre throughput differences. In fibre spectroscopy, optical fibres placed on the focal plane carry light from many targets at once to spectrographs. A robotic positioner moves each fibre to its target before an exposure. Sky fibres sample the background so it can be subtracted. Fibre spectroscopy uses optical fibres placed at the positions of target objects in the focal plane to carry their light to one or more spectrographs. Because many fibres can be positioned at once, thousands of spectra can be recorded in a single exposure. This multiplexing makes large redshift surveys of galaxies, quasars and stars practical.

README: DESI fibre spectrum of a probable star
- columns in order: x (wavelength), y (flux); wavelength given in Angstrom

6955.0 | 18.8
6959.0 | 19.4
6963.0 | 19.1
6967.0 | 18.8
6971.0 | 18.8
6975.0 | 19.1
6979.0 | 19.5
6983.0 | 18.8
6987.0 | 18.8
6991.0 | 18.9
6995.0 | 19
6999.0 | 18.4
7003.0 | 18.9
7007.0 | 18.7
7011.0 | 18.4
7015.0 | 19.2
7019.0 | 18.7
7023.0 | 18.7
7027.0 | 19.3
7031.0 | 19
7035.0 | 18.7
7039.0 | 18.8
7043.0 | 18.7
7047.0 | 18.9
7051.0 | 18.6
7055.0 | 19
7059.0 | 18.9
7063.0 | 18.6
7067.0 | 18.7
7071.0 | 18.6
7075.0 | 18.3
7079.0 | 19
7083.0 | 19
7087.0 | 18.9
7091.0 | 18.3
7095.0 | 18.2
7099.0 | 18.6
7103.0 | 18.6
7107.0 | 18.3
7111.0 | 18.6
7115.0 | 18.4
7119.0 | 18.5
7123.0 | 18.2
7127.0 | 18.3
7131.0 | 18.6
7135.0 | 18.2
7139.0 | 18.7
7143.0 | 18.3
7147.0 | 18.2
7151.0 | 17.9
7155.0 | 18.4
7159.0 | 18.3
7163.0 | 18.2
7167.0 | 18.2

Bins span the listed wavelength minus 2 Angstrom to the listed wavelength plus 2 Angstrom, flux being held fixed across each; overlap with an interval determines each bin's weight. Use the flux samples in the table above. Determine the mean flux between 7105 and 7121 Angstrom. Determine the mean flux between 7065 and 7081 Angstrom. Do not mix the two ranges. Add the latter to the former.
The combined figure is 37.1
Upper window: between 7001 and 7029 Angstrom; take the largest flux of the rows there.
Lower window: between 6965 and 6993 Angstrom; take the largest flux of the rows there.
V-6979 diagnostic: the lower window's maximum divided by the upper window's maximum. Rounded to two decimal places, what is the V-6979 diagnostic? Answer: 1.01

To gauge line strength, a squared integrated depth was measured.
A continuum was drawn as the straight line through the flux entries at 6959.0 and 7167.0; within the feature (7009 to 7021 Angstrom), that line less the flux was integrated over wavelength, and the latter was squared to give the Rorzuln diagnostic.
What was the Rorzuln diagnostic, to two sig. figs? 14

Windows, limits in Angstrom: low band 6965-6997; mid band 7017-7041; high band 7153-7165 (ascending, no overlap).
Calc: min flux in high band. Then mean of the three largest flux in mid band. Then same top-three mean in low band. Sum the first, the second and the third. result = 56.4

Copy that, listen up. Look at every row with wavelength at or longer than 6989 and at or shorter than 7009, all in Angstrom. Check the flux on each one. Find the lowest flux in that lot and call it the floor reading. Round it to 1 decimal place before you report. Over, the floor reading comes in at 18.4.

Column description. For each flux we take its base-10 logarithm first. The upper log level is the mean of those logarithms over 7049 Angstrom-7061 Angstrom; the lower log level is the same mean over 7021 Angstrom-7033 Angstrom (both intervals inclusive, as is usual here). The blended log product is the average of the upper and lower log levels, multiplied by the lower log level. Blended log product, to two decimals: 1.63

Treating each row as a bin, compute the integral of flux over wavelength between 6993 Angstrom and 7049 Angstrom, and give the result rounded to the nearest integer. 1054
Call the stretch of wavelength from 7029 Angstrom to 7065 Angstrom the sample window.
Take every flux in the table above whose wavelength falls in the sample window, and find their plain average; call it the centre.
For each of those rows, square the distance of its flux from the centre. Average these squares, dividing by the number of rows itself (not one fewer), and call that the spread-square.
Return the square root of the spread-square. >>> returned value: 0.149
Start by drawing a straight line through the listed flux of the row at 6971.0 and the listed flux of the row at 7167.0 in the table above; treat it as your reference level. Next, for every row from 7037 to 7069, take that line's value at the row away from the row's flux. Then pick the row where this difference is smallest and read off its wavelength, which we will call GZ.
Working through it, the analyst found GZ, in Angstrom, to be 7051.0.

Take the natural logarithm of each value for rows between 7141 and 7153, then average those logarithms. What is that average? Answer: 2.898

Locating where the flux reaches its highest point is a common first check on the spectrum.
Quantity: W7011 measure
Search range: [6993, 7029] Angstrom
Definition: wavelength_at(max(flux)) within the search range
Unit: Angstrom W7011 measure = 7027.0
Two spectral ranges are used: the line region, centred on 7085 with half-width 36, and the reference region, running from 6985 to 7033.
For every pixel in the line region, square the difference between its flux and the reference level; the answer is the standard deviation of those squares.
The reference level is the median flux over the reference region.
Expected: 0.13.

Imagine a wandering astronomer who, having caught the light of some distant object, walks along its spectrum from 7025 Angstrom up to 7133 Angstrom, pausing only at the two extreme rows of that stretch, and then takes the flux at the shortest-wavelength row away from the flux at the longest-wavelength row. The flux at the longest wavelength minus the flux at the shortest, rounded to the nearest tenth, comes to -0.7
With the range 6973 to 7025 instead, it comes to -0.4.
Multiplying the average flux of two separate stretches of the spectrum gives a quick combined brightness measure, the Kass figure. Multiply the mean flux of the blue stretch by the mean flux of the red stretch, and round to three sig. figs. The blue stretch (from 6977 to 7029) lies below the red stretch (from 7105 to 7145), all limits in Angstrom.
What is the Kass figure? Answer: 347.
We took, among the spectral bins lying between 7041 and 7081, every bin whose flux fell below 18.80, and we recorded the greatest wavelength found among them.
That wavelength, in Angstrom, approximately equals 7075.0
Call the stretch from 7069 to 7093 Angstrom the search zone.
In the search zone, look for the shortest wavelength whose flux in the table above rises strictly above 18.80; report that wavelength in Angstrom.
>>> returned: 7079.0 Angstrom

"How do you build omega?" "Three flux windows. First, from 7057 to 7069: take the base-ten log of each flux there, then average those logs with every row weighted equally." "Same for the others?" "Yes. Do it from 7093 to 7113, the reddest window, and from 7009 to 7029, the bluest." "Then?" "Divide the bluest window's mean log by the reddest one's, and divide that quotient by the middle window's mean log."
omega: 0.792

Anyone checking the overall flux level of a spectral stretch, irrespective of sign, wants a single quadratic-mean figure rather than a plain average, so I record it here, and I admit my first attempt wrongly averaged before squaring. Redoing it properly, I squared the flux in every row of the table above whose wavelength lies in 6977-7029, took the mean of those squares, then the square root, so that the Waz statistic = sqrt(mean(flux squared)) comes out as 18.87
